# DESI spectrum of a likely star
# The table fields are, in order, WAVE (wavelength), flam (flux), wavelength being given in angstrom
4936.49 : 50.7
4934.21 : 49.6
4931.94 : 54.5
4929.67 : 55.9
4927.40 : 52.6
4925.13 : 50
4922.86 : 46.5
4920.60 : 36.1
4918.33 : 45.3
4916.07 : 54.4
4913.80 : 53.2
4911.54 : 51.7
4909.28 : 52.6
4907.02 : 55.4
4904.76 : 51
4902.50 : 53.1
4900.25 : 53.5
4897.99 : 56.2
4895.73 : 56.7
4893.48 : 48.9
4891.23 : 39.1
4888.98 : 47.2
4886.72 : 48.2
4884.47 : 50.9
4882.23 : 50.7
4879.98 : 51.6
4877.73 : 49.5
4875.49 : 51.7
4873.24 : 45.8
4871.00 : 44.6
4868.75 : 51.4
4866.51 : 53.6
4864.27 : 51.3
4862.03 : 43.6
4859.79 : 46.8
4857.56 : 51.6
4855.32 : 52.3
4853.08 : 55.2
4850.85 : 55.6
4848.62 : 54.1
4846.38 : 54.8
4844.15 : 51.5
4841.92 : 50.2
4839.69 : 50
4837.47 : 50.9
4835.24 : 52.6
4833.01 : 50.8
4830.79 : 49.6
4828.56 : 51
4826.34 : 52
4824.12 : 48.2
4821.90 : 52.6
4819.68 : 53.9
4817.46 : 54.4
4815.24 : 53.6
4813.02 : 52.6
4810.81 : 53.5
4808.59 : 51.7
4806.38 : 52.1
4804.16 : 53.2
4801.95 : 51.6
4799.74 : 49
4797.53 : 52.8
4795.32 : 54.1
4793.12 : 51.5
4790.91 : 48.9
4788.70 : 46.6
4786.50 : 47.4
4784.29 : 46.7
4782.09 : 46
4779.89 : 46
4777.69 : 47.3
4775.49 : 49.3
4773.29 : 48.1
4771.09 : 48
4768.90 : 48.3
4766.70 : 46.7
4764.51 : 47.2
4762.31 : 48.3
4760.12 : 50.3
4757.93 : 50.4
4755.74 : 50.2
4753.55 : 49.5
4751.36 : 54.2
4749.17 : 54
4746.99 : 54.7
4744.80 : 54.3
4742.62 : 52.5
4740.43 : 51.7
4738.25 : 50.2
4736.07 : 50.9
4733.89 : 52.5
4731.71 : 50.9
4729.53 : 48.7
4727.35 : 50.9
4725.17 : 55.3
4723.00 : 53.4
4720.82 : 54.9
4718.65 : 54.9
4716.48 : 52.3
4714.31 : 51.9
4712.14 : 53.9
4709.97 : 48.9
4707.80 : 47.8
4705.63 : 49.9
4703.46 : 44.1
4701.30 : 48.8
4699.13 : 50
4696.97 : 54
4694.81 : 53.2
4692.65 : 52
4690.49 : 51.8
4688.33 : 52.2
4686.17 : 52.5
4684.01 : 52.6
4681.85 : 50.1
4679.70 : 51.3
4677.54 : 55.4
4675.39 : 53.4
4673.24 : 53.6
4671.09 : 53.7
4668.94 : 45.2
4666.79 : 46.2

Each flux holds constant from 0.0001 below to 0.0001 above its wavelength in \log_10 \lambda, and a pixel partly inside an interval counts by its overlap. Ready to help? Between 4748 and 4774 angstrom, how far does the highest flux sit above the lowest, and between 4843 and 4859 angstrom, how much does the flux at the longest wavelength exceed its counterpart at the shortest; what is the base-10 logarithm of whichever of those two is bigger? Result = 0.88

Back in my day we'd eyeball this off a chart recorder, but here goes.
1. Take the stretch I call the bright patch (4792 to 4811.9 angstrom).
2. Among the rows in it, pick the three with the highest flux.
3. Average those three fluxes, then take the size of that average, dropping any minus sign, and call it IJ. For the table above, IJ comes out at 54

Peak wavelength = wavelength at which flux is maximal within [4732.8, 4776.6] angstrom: 4746.99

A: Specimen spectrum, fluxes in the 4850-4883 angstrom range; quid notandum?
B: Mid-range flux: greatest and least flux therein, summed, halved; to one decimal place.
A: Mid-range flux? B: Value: 49.6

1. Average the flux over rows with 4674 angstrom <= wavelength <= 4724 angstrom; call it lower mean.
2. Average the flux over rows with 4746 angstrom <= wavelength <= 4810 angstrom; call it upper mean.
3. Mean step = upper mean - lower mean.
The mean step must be -2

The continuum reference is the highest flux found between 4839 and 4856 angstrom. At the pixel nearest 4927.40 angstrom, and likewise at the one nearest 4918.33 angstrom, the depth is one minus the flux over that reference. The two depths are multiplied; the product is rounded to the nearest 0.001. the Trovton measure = 0.010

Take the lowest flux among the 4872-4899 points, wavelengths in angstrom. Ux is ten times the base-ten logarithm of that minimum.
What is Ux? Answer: 15.9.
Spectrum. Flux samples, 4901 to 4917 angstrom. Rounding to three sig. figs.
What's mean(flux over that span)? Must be 53.1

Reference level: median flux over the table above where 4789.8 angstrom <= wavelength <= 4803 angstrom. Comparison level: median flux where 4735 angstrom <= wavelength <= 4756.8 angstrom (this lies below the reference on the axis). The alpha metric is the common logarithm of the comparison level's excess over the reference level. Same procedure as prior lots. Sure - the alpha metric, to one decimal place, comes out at -0.3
